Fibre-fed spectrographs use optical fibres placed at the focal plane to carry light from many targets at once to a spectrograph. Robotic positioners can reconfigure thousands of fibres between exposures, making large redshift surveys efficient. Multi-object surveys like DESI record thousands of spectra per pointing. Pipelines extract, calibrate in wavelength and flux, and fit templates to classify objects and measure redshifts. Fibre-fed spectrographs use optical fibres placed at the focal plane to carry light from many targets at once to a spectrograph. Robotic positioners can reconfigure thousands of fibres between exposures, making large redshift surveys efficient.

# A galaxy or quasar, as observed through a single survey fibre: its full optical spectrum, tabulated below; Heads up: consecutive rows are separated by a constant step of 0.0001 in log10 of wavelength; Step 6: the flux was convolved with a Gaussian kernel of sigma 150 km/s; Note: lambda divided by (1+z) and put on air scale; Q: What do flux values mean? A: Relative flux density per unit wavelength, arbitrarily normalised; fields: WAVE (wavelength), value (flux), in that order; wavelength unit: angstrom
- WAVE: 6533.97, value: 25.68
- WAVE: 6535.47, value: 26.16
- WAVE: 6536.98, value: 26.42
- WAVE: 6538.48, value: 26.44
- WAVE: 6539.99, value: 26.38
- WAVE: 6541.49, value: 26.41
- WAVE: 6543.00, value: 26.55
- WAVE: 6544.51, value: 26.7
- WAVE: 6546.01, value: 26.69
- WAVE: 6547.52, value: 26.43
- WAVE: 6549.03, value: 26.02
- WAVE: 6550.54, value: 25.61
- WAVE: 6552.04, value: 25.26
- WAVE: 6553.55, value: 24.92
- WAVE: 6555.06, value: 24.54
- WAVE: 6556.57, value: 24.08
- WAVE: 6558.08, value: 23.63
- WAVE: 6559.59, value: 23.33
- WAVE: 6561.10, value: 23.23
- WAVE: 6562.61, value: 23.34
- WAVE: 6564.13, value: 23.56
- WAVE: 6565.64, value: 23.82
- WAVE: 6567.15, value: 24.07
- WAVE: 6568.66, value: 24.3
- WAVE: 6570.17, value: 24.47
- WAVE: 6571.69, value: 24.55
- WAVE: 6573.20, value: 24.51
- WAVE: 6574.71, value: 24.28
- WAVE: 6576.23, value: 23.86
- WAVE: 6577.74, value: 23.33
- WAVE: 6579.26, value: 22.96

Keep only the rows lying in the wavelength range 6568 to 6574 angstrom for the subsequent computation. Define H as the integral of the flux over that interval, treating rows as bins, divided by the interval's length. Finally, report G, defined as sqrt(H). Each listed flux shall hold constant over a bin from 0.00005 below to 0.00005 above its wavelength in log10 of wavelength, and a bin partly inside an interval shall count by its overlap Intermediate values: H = 24.5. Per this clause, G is 4.95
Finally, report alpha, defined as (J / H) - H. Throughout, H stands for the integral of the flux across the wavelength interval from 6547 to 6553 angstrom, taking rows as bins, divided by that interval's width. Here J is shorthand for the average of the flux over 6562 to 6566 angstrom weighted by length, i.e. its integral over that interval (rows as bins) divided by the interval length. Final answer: -24.9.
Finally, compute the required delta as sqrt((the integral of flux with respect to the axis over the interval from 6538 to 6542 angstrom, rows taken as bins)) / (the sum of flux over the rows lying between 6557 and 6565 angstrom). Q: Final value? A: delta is 0.09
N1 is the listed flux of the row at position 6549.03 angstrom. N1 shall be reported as 26.02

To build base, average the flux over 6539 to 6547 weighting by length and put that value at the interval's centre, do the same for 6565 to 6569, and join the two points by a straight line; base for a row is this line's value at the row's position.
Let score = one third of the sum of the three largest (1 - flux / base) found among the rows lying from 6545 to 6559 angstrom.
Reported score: 0.042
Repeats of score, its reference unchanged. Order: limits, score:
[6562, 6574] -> 0.032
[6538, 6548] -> 0.016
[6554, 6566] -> 0.058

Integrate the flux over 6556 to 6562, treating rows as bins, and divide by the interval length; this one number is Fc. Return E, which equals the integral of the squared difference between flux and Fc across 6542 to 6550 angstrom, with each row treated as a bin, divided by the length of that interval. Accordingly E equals 8.5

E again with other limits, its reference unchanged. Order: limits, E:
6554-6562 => 0.3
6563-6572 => 0.4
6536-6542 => 8.1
